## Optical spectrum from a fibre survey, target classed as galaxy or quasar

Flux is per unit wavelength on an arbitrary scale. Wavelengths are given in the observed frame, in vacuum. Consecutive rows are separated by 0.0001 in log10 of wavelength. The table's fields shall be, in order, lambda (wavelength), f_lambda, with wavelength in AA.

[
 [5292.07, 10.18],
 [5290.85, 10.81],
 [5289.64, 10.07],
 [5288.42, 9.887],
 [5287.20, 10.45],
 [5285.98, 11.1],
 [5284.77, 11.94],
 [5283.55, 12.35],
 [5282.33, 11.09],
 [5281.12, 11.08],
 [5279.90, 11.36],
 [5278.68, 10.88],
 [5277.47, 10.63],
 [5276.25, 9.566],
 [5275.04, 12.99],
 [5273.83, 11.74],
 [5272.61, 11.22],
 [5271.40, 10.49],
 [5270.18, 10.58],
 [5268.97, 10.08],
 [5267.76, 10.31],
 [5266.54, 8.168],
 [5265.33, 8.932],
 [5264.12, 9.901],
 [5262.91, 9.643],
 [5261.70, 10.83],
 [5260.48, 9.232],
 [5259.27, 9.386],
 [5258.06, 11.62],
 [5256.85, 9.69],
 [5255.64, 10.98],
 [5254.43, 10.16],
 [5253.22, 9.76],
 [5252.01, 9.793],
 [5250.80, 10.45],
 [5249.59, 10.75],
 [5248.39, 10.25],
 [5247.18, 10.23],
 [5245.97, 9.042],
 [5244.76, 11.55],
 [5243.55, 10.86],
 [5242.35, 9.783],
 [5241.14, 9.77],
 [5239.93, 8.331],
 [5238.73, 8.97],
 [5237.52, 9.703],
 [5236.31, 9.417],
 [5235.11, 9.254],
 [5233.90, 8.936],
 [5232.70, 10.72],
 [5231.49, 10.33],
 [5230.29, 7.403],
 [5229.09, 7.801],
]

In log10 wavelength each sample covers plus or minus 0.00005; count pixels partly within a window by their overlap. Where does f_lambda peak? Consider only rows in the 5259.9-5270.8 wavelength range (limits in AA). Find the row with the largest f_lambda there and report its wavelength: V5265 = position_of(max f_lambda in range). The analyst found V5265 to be 5261.70 AA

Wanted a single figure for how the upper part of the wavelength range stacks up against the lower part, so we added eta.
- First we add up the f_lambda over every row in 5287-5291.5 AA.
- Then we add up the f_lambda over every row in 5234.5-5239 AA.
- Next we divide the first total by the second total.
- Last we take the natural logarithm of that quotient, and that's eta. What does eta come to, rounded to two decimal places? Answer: 0.10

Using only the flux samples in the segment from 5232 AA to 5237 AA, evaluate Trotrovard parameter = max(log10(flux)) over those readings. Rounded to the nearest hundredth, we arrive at 1.03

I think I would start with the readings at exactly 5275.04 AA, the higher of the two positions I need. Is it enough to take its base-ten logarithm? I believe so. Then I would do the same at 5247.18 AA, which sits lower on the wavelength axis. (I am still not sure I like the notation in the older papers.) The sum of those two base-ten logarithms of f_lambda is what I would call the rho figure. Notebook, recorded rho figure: 2.12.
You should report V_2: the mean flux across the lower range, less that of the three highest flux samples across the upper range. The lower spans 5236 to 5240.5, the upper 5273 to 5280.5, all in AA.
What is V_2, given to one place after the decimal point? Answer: -2.9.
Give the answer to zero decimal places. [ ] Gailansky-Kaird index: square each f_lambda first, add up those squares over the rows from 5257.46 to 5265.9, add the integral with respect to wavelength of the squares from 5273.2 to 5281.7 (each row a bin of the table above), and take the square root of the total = 42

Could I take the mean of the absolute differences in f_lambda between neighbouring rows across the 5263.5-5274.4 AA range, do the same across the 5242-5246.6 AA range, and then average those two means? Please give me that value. 1.1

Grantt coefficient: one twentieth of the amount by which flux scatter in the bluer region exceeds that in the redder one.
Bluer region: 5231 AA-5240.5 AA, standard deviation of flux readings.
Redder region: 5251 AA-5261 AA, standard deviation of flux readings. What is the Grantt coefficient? -0.002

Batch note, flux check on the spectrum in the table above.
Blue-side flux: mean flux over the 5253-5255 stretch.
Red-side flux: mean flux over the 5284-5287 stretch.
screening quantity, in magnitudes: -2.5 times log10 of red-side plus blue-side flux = -3.33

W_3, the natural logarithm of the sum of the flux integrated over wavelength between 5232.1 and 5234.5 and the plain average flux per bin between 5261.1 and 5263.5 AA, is 3.52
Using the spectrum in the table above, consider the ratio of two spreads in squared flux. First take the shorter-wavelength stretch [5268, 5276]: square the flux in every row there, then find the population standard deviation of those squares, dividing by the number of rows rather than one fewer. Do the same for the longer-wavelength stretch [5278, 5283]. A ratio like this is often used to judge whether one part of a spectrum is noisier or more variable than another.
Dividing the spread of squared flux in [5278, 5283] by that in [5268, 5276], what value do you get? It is 0.17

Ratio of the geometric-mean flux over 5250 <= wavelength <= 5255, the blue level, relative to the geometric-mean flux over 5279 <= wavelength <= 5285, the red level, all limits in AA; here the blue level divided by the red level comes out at 0.87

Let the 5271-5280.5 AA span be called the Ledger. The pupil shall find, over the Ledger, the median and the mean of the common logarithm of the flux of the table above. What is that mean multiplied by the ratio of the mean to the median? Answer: 1.05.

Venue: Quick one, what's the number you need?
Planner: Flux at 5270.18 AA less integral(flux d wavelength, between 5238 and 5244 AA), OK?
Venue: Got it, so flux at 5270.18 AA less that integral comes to -47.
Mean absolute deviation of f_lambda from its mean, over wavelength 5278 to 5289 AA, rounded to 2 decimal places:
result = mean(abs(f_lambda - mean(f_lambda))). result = 0.50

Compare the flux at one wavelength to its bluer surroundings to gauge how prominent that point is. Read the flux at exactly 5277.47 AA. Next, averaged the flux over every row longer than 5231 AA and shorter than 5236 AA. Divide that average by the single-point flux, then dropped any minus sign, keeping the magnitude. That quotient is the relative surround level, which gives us 0.92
